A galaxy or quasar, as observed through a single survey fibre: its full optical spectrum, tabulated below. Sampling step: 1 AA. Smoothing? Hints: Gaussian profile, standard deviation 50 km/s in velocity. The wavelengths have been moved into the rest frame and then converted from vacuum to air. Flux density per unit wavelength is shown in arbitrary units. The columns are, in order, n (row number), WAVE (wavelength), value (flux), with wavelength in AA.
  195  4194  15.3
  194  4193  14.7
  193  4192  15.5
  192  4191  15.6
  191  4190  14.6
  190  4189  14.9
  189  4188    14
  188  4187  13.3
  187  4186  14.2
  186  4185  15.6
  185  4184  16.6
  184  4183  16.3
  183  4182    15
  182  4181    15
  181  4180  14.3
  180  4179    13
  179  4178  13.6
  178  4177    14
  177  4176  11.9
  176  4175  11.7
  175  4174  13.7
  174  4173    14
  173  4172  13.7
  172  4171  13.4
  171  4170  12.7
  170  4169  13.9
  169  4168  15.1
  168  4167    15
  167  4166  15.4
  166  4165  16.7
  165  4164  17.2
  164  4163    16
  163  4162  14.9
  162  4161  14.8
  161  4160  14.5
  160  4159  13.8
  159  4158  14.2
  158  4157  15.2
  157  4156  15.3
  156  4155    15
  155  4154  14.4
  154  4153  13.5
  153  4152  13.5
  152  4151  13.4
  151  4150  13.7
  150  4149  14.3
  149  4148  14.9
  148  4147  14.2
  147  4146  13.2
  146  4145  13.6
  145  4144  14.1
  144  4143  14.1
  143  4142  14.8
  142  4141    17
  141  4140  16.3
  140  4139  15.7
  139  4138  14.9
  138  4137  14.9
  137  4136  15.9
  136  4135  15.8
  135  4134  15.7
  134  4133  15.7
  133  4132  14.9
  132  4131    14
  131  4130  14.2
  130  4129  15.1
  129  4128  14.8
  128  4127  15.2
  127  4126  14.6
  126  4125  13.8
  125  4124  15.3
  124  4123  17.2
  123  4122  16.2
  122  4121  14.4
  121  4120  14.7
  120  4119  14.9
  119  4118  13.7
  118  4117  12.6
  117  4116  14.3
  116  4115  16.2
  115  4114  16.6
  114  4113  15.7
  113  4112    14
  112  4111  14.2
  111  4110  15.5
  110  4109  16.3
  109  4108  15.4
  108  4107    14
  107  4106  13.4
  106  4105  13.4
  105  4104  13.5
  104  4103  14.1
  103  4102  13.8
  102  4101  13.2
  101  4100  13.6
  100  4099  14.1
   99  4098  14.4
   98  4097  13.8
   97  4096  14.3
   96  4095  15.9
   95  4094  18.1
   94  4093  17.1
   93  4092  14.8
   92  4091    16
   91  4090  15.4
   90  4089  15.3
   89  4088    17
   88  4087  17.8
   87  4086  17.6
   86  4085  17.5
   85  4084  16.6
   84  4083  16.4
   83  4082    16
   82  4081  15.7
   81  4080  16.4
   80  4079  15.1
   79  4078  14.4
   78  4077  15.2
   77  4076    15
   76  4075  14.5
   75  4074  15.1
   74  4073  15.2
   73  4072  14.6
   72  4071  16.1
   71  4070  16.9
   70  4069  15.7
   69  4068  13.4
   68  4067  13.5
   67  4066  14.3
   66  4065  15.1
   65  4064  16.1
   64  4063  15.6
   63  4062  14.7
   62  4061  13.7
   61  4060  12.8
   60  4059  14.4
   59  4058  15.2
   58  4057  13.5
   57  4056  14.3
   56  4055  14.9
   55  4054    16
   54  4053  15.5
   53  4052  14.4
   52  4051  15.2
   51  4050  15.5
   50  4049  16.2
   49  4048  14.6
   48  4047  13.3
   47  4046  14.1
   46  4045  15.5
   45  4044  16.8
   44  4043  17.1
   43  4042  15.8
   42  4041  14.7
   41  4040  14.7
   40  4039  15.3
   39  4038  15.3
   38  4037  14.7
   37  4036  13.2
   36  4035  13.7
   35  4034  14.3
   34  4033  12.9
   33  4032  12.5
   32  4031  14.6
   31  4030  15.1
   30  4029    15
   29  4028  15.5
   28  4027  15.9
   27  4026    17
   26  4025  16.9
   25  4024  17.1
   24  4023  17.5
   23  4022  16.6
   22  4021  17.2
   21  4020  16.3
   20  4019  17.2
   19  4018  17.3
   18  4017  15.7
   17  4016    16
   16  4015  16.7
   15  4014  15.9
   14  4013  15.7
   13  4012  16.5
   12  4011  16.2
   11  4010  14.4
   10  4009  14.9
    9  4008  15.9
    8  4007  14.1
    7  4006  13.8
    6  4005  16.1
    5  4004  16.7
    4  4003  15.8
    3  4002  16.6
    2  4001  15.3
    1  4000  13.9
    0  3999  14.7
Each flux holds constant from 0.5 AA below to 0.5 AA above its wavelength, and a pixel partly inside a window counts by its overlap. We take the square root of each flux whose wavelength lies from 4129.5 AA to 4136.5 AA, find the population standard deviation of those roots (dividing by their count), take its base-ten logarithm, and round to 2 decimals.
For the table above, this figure -1.02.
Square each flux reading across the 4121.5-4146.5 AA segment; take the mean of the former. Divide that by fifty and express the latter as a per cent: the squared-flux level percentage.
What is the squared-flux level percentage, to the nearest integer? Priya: 457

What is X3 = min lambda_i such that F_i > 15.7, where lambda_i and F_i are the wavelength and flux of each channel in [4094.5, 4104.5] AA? 4095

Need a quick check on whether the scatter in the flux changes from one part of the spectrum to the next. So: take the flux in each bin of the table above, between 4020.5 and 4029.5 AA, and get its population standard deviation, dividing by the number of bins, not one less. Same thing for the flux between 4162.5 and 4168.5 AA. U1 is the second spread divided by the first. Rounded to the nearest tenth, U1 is 1.0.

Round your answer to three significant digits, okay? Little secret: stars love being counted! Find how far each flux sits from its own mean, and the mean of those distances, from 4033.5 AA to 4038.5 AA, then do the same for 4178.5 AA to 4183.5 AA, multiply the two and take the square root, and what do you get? 0.736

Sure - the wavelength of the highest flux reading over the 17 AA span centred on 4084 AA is 4087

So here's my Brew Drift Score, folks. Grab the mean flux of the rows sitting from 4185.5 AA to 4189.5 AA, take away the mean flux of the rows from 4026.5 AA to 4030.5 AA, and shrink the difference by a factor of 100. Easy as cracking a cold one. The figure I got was -0.013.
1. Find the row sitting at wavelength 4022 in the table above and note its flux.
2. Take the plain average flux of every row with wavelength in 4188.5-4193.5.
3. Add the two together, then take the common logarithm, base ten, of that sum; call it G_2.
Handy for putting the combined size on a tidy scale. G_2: 1.50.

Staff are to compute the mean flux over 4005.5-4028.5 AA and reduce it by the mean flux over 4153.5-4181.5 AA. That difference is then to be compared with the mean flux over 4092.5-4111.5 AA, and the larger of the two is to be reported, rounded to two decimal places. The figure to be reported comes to 14.64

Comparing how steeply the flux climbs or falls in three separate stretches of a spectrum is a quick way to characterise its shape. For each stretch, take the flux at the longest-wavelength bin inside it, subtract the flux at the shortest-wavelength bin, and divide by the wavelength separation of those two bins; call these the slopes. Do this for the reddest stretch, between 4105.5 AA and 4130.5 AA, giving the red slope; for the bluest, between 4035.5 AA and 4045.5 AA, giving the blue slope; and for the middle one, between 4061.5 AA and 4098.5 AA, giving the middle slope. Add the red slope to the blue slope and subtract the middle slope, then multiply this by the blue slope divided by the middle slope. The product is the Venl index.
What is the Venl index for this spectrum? -9.1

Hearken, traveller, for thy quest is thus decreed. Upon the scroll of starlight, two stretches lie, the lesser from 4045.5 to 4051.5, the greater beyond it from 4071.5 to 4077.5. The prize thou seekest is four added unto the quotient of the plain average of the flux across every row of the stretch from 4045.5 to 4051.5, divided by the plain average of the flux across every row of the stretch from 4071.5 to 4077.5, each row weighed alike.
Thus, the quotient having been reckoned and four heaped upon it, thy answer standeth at 4.99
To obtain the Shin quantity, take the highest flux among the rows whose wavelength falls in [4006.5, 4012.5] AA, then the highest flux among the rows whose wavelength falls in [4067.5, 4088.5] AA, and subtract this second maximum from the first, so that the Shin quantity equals -1.3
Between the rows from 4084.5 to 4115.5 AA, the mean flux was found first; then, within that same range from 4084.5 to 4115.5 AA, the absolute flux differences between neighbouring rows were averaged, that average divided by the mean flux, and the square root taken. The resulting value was 0.229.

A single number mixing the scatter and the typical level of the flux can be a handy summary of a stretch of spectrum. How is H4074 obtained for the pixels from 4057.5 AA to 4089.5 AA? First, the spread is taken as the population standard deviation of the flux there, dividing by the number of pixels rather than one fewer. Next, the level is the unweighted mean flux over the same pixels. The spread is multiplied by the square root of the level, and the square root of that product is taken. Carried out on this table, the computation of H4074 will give 2.19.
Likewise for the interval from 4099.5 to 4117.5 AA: 2.11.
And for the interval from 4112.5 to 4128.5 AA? 2.11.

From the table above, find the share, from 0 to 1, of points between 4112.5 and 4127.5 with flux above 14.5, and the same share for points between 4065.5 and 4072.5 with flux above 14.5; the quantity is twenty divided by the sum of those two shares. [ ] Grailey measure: 16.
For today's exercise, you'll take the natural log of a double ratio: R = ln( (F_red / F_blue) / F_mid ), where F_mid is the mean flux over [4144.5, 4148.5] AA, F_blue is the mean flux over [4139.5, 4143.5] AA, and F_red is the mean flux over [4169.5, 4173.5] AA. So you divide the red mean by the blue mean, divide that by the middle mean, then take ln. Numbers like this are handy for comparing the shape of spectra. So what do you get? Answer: -2.78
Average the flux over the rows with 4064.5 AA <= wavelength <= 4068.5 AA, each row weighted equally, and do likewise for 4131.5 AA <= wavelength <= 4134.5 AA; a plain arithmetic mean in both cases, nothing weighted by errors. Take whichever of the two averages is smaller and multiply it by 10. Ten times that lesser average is 141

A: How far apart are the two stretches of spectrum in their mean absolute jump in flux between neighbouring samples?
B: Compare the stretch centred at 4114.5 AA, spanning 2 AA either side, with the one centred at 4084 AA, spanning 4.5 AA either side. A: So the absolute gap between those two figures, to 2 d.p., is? 0.62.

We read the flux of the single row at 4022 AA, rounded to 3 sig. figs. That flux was 16.6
